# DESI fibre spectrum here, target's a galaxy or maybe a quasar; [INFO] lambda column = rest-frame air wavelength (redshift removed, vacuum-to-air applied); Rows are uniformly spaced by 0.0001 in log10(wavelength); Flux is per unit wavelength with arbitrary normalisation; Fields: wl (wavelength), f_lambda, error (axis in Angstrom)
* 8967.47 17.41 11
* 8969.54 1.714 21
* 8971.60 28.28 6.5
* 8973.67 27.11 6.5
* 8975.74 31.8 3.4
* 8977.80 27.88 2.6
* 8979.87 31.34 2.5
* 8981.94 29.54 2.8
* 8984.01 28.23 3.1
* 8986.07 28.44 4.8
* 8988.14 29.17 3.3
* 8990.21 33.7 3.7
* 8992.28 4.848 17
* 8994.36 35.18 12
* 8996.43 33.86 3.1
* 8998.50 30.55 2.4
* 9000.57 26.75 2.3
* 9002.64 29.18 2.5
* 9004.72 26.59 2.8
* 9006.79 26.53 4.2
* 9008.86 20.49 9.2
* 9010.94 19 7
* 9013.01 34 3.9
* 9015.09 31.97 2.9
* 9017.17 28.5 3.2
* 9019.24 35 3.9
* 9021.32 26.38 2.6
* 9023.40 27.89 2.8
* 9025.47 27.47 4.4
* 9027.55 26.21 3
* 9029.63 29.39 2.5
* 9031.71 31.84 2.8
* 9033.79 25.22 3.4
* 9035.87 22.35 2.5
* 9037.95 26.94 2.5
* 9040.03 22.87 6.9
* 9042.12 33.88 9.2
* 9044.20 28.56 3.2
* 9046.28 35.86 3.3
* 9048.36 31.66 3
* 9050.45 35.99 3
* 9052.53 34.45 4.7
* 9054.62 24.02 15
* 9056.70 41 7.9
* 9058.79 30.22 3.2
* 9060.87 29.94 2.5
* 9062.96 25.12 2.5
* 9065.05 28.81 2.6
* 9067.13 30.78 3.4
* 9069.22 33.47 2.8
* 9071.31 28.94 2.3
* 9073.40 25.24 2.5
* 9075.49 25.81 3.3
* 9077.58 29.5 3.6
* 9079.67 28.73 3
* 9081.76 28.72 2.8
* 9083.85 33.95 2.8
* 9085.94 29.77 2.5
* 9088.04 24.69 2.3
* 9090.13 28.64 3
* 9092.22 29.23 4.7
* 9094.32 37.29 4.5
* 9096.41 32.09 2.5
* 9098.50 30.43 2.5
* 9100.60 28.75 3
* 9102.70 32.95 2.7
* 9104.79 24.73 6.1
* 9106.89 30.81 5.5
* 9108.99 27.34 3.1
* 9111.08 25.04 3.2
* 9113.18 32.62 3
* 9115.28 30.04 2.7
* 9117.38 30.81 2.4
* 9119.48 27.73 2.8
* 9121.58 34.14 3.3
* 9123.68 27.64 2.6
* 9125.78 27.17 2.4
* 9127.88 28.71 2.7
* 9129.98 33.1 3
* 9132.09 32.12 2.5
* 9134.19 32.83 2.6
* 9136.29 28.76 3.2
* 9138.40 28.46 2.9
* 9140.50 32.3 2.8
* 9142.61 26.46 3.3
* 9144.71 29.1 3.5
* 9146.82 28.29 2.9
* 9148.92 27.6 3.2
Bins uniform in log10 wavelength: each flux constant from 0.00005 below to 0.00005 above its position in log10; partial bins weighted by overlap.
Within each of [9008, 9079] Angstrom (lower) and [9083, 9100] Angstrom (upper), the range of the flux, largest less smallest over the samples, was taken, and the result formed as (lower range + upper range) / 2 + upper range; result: 30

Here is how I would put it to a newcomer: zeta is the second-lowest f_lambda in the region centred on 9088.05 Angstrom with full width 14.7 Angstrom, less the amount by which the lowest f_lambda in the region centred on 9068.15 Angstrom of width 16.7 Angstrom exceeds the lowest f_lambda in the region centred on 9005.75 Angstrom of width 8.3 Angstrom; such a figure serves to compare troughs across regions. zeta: 24.0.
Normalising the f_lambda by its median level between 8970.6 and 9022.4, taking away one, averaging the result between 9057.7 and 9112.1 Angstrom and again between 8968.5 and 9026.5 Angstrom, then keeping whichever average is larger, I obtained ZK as 0.027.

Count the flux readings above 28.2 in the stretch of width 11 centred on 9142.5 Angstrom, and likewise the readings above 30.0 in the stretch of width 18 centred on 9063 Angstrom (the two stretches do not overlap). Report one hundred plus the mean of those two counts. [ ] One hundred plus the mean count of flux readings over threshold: 104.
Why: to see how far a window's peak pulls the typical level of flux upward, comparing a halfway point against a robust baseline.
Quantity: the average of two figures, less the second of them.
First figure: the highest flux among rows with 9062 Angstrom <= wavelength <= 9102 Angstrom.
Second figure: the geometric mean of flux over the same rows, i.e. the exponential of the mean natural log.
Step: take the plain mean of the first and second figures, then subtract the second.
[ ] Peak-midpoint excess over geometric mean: 3.99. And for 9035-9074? 5.69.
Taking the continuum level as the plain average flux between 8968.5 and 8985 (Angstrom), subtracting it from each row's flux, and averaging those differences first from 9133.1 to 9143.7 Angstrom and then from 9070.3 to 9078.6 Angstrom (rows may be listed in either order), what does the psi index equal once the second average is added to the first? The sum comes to 6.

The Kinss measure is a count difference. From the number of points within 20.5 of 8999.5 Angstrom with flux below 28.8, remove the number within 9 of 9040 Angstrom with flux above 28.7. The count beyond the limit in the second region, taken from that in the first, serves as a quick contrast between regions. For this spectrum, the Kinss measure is 5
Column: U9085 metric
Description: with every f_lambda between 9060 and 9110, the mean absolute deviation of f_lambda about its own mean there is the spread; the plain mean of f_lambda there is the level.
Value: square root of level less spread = 5.21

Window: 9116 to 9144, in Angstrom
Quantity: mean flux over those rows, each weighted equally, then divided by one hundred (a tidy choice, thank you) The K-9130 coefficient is 0.300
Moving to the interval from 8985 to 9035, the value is 0.278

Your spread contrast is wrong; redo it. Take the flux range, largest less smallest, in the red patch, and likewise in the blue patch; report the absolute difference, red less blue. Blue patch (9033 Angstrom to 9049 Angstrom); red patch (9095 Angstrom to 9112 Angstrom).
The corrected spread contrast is 5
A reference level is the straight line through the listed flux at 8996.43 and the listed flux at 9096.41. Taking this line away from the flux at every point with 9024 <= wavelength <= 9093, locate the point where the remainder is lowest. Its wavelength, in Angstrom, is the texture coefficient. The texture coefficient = 9035.87 Angstrom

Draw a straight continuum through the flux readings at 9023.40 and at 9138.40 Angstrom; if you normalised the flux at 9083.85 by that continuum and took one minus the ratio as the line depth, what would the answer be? -0.20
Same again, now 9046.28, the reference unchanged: -0.28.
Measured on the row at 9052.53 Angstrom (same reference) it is -0.23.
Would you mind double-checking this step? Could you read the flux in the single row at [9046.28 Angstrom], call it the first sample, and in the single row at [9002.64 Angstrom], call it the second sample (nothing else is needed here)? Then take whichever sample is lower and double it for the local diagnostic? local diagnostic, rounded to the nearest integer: 58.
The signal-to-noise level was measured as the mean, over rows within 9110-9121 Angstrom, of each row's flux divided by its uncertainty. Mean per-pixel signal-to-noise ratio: 10.5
